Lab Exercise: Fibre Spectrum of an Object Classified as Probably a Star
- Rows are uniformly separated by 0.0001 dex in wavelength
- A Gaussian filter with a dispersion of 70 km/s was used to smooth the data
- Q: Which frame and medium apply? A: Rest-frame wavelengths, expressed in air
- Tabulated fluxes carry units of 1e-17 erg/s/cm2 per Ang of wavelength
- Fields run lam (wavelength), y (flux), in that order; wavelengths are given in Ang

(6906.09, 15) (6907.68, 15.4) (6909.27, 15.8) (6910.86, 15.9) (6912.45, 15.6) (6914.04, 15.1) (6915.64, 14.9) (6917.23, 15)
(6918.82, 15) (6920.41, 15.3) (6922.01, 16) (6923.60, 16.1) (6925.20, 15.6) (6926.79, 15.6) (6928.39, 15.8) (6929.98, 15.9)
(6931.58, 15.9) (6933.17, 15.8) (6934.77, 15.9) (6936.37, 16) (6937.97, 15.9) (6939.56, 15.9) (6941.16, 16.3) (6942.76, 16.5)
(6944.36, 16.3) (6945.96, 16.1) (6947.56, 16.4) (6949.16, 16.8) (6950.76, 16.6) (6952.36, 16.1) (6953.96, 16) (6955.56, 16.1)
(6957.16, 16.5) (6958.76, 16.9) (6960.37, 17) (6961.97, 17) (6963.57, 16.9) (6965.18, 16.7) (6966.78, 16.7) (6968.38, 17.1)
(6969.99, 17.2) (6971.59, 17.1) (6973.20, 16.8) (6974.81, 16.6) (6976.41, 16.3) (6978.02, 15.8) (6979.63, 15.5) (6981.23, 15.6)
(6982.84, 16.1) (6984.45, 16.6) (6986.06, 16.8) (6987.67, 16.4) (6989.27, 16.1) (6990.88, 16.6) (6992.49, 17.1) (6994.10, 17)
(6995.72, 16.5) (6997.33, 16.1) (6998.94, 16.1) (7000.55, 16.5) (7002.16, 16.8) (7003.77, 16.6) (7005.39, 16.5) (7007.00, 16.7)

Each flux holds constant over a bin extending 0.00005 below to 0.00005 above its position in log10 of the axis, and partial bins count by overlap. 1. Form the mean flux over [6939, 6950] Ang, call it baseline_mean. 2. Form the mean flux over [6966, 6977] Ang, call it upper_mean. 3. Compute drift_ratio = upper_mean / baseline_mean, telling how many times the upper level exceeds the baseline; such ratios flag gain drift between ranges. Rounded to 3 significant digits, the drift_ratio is 1.03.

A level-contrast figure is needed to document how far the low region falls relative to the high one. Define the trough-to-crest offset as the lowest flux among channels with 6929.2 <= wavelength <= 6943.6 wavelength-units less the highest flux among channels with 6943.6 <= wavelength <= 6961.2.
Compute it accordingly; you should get -1.2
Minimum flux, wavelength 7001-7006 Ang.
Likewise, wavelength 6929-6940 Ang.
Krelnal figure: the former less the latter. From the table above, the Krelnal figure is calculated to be 0.7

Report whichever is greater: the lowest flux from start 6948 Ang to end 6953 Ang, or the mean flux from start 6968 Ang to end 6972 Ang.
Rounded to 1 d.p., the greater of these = 17.1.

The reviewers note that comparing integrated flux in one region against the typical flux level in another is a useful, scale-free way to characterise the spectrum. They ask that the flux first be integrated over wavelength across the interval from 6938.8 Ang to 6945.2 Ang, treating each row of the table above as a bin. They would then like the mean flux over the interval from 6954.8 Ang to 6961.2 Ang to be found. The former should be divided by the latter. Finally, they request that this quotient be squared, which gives 39.1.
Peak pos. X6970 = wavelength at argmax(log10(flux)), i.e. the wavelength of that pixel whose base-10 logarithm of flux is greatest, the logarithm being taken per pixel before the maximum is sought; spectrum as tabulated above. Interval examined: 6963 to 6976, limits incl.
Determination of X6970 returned 6969.99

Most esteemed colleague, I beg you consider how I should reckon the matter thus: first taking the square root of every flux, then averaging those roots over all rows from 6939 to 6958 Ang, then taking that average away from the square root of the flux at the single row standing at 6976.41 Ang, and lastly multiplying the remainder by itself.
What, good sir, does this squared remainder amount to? 0.0000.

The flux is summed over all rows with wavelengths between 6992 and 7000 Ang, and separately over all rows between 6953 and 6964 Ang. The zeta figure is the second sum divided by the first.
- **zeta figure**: 1.4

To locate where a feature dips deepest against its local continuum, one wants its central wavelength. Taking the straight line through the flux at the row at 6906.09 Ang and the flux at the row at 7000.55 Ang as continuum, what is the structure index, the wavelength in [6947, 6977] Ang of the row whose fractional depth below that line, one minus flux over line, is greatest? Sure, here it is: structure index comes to 6976.41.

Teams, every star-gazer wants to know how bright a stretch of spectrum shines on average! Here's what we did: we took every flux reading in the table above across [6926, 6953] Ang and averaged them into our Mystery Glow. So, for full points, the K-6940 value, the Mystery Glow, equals 16.1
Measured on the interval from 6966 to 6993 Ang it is 16.5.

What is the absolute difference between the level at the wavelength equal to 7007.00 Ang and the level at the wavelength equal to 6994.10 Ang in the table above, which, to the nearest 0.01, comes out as 0.30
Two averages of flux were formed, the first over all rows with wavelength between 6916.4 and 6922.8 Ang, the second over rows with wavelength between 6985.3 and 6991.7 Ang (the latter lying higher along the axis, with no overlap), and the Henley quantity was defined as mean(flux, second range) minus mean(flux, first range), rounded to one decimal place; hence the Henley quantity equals 1.2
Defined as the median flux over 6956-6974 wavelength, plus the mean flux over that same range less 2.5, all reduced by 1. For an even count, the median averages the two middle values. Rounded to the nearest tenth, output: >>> 30.3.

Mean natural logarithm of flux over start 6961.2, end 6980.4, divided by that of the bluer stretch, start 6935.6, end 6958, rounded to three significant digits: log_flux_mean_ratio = 1.01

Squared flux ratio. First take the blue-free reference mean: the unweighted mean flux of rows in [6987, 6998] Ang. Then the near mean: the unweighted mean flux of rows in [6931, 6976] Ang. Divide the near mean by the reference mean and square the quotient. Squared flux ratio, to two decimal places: 0.99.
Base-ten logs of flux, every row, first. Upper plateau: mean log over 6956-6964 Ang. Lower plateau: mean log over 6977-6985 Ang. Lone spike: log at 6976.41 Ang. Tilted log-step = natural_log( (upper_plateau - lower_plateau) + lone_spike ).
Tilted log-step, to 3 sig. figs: 0.213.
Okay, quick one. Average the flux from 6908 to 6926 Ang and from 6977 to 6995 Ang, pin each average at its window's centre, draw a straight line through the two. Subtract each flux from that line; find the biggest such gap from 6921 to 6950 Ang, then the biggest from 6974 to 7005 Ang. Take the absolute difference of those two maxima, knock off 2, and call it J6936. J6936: -1.3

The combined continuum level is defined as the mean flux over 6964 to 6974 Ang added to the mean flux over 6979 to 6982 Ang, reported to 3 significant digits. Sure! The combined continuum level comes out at 32.5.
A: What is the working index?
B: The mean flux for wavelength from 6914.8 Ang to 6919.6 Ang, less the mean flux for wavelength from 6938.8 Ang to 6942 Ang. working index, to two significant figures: -1.1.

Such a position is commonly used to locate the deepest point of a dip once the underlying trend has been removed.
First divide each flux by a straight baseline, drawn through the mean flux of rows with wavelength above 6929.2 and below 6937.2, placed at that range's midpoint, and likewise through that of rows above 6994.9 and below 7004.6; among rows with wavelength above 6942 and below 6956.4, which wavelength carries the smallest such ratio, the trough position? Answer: 6953.96 Ang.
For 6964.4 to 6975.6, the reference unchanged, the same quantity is 6974.81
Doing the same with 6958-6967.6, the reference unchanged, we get 6966.78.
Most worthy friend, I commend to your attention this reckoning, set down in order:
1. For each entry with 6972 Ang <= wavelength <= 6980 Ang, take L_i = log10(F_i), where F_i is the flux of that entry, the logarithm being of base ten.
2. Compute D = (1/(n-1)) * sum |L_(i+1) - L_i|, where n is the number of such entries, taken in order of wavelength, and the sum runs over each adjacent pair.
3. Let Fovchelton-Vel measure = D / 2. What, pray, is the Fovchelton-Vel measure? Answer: 0.0044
